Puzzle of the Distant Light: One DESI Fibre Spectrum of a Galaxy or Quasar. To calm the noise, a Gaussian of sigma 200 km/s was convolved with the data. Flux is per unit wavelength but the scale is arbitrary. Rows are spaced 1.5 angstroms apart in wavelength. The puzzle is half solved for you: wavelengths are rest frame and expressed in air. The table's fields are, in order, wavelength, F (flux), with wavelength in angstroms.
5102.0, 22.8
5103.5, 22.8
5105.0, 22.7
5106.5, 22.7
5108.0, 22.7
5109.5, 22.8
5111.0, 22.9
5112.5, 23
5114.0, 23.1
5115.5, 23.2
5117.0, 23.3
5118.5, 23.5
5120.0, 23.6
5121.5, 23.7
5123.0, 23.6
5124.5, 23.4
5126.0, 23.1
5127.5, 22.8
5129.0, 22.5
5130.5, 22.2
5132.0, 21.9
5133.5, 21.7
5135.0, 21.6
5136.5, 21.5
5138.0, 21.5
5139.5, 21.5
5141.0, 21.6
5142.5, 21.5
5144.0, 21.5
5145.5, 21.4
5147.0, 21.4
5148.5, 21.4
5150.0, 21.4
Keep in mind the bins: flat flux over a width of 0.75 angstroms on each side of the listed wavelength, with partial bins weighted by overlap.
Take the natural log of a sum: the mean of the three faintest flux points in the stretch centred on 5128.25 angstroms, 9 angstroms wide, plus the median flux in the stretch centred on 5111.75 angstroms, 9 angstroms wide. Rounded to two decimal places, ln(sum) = 3.81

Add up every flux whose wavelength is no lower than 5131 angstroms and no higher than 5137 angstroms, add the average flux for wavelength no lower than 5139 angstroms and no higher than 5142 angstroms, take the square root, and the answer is 10.4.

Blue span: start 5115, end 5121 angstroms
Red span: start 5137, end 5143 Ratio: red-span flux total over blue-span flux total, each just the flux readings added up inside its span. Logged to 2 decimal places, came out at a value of 0.92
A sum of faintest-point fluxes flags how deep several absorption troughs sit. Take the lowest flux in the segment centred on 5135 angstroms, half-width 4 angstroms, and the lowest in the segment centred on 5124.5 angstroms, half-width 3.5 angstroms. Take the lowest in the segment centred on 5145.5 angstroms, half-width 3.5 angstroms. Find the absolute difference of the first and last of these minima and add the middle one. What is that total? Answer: 22.9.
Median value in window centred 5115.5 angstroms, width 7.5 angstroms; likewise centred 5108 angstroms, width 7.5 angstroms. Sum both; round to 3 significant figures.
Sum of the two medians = 45.9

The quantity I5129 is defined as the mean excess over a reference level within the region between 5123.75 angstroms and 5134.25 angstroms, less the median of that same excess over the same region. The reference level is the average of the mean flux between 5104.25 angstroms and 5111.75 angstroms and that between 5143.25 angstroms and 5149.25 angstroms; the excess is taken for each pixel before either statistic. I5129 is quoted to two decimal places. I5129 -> 0.01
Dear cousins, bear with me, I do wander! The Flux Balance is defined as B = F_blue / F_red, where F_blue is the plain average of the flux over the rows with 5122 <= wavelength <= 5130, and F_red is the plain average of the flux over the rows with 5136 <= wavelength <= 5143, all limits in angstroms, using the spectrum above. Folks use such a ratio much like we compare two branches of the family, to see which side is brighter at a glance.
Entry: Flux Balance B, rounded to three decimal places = 1.072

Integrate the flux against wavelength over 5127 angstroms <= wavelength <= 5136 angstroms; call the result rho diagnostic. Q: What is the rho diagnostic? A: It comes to 199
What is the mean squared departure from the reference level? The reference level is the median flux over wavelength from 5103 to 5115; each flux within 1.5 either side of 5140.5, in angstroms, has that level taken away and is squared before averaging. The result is 1.6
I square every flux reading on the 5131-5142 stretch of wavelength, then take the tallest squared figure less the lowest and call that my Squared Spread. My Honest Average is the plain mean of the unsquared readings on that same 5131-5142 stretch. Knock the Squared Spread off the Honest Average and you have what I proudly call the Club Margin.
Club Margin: 4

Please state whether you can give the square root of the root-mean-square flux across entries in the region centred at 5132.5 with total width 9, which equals 4.68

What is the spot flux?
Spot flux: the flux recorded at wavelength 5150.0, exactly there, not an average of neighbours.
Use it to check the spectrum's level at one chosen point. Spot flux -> 21.4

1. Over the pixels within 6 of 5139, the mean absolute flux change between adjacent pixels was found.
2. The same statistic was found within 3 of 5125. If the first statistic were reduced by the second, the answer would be -0.21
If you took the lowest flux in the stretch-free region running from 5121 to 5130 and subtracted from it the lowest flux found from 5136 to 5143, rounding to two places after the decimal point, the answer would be 1.00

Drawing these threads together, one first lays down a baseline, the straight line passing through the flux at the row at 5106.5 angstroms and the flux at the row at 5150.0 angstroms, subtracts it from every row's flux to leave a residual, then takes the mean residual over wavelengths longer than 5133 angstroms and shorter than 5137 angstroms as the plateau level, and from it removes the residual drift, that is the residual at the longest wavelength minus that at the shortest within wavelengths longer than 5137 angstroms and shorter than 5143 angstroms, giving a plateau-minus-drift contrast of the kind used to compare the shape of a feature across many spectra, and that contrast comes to -0.4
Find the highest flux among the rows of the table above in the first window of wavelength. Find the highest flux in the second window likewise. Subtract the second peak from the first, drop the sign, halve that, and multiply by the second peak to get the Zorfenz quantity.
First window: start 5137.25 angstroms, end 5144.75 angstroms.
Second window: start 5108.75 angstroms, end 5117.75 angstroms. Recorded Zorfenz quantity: 20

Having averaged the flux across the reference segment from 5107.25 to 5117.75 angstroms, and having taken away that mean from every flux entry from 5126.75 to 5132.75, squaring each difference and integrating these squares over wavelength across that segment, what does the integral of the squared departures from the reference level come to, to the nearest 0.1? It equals 3.2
